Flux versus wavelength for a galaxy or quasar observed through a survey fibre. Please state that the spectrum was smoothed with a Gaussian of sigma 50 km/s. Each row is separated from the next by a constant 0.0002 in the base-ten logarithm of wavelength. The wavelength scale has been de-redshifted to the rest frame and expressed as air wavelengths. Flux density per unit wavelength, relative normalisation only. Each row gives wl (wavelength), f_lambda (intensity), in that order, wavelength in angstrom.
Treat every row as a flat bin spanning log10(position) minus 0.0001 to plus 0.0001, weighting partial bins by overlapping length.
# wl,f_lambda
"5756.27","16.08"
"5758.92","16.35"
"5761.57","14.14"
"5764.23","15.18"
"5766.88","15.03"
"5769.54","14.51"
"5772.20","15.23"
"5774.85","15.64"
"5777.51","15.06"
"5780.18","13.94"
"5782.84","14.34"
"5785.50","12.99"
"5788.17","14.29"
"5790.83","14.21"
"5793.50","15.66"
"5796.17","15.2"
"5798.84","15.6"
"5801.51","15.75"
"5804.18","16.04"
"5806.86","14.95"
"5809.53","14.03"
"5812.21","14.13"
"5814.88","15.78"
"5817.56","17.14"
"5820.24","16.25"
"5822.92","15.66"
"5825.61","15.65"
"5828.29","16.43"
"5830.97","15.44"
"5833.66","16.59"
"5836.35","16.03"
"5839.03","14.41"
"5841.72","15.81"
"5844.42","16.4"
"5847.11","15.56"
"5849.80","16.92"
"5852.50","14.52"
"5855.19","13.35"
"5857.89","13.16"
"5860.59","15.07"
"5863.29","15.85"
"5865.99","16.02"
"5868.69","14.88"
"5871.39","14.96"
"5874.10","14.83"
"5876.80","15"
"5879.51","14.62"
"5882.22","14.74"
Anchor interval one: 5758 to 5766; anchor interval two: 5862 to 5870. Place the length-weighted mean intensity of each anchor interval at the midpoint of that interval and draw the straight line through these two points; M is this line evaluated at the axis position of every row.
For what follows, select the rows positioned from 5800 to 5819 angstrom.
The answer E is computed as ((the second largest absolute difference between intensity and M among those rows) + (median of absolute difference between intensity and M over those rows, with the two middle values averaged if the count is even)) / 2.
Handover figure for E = 1.02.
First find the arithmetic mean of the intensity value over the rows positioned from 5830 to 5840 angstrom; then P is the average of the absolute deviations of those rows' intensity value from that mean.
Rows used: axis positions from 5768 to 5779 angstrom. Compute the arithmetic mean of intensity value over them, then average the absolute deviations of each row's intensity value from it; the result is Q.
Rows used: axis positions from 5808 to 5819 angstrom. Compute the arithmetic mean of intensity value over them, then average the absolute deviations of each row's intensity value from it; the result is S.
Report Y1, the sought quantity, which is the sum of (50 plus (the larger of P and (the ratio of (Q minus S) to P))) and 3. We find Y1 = 53.7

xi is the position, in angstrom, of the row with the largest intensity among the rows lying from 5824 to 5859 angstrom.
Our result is 5849.80 angstrom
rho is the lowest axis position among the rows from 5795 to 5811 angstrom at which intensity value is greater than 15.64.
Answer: 5801.51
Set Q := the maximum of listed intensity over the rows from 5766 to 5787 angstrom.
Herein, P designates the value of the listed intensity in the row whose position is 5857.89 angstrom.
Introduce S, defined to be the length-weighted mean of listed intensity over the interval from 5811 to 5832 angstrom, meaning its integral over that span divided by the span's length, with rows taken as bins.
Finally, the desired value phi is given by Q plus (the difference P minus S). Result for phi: 13.0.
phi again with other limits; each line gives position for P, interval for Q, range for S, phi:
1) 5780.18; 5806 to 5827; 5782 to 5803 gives 16.3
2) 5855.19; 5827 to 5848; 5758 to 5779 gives 14.8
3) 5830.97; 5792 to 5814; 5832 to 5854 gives 15.7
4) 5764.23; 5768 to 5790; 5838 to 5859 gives 15.8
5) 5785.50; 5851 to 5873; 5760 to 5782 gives 14.2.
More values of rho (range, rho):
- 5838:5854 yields 5841.72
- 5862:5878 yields 5863.29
